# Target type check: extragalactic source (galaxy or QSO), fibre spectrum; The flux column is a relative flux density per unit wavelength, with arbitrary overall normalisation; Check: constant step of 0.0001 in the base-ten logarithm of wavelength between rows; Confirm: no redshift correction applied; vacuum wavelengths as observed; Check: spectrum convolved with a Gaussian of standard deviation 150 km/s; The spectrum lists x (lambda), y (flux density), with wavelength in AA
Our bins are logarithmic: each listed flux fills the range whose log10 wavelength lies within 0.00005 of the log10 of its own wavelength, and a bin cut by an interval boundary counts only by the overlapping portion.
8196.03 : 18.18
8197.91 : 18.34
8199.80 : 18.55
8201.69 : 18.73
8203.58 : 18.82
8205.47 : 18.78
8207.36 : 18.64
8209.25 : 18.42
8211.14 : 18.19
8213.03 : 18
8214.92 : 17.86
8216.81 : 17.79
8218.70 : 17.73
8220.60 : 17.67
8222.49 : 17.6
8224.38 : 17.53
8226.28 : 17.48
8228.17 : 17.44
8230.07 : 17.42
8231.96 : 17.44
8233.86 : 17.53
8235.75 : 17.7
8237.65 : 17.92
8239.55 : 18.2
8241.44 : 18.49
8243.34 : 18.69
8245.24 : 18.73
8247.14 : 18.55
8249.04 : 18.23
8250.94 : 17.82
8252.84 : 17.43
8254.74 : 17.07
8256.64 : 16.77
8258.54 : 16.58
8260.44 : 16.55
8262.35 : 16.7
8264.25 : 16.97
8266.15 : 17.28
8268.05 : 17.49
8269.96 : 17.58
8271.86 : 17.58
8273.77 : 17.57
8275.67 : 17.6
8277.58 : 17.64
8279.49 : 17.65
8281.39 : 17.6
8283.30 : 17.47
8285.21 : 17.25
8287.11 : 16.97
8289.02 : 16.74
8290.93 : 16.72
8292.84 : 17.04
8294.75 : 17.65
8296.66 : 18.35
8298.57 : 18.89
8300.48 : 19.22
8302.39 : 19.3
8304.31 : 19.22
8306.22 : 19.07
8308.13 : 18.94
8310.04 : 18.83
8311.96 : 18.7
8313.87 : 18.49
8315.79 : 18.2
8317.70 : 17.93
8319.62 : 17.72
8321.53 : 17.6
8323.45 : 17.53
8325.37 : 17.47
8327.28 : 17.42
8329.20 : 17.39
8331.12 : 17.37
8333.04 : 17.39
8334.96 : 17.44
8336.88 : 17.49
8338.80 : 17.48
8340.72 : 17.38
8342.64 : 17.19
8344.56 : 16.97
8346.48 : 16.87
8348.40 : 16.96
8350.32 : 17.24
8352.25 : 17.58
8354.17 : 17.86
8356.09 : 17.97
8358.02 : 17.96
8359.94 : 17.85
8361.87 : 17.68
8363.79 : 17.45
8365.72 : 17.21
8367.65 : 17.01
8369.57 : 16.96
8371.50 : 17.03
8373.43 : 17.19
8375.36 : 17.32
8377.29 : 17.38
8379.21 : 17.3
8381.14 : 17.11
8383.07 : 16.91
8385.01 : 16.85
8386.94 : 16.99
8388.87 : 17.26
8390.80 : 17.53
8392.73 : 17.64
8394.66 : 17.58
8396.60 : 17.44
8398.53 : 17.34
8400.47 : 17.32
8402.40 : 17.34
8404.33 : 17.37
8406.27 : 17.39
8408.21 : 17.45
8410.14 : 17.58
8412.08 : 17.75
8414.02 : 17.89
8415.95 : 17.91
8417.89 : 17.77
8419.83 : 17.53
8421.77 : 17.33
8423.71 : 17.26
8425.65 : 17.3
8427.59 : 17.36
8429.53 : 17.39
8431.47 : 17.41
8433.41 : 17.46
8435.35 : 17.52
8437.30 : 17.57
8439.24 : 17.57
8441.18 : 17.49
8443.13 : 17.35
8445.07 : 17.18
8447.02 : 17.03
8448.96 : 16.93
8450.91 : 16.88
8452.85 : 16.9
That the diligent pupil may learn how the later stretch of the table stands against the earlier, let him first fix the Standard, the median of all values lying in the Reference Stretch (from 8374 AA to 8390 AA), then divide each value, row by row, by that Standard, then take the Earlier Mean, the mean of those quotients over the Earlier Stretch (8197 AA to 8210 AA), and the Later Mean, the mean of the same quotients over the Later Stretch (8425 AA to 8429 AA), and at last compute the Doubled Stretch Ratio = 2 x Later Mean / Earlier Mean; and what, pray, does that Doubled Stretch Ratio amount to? 1.86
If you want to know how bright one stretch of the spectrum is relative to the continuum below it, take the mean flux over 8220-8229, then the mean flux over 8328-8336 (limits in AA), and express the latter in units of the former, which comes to 0.99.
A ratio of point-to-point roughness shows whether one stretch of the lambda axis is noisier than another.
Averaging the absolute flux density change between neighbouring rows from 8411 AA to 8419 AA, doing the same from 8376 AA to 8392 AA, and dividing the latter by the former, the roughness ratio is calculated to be 1.7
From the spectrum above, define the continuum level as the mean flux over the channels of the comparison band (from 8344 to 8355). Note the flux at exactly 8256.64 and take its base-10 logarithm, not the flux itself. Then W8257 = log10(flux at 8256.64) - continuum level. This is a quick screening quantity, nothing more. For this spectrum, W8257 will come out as -16.0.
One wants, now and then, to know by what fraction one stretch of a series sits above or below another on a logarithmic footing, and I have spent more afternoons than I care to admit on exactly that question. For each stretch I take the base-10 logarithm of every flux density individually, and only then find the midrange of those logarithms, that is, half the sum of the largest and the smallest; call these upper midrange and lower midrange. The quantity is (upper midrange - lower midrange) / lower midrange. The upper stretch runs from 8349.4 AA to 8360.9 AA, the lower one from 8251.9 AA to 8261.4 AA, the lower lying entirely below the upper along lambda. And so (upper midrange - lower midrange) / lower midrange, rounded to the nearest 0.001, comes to 0.013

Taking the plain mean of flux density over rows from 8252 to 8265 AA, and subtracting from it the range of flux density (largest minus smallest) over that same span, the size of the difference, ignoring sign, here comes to 16.0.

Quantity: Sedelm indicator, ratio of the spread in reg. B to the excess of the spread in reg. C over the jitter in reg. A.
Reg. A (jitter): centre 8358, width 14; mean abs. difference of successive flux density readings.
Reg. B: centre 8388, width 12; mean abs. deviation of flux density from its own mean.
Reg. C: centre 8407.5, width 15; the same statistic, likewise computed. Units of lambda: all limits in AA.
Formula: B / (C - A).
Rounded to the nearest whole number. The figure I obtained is 14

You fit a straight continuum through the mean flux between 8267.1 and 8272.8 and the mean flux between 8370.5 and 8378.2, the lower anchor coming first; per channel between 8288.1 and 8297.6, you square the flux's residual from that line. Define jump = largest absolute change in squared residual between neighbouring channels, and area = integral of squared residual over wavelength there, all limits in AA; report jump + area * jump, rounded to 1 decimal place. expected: 3.8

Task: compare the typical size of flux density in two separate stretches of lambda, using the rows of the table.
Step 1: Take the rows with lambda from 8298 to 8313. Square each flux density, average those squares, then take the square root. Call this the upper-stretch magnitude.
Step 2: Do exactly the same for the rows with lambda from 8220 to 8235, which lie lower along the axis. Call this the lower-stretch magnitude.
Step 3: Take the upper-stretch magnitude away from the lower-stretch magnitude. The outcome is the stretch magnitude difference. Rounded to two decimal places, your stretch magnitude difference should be -1.51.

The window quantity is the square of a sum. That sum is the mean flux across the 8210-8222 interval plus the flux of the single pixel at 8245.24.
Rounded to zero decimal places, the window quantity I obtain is 1340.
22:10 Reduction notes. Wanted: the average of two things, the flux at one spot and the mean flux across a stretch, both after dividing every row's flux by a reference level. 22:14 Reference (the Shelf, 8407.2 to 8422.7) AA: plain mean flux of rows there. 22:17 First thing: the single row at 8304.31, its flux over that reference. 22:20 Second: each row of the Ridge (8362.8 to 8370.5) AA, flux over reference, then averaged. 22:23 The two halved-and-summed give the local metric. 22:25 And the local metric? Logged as 1.03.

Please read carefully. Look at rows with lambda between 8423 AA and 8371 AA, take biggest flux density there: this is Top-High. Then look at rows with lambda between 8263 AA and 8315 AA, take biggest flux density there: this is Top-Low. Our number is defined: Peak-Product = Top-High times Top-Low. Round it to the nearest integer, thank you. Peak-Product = 346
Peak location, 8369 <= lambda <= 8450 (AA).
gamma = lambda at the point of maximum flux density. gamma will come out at 8415.95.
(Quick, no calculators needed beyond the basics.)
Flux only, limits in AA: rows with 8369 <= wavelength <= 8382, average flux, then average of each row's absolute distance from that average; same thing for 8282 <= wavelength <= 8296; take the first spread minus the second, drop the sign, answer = 0.16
